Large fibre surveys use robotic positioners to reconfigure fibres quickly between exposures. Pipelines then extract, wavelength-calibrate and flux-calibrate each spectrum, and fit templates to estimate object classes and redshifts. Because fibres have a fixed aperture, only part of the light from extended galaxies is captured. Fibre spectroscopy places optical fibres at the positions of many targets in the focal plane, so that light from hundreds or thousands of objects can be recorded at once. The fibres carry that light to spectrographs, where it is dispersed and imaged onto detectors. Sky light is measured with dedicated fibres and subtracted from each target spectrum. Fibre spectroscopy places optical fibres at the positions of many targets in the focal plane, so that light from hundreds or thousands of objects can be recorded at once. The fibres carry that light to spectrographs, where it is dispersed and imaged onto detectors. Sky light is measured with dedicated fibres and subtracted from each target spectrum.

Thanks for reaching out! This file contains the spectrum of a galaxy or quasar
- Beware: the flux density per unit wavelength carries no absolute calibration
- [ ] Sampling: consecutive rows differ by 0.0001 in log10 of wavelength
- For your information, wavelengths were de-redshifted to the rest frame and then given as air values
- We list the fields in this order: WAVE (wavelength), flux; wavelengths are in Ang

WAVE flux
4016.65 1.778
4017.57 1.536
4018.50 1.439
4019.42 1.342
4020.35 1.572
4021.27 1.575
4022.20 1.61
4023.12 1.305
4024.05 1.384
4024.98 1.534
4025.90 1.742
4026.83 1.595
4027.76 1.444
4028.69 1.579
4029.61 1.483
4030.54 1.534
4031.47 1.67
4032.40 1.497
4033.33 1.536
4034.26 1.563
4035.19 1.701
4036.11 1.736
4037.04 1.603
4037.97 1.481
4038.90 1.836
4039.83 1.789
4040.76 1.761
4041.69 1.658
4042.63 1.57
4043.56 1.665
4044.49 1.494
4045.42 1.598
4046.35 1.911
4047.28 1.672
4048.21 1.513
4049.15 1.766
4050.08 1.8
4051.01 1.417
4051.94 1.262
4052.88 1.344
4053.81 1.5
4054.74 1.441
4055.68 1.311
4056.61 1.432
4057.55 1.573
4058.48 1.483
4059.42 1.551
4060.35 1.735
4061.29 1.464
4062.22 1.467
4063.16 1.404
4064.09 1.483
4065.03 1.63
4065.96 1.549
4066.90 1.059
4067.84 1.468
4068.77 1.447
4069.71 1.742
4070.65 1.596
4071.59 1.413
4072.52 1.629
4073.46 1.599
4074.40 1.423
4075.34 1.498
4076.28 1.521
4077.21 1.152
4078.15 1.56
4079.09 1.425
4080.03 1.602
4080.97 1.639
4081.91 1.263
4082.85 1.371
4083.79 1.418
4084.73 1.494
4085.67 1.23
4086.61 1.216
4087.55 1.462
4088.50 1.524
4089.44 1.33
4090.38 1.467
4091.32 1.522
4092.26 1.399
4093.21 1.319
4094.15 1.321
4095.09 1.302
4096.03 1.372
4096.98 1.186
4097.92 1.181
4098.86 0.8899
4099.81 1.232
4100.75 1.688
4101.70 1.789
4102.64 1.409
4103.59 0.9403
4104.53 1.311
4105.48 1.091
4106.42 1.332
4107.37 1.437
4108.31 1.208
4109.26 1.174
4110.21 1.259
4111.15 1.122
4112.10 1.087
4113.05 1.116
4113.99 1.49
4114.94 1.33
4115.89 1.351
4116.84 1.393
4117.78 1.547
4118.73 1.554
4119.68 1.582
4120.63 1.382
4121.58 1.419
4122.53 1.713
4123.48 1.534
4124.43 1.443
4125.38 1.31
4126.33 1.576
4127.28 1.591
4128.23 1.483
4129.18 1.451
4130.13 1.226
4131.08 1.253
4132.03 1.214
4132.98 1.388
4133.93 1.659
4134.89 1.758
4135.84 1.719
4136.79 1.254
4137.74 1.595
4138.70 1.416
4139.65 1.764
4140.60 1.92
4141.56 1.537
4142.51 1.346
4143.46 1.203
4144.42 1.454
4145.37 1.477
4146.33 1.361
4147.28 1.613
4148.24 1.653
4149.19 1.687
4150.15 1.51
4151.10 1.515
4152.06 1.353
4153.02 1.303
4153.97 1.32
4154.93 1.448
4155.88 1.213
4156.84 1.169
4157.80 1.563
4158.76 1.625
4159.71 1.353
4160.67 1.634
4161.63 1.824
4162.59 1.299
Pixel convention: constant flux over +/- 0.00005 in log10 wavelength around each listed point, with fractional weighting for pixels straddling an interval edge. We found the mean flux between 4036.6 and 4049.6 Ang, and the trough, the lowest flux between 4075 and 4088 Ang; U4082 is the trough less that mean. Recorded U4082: -0.51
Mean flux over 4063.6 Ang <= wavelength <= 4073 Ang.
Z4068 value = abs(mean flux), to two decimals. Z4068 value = 1.50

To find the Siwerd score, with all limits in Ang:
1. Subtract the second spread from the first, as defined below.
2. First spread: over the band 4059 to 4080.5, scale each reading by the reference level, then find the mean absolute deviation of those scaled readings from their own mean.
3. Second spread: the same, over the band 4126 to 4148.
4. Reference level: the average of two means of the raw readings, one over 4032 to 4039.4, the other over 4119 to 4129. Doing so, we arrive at -0.03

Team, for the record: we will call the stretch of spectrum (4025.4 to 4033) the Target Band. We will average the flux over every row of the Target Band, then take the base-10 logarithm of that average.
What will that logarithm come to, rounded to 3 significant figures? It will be 0.195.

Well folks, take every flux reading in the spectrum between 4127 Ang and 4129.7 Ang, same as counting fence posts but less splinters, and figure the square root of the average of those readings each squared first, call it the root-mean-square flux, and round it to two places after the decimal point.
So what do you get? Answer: 1.51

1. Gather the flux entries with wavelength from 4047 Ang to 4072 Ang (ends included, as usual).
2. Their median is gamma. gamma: 1.48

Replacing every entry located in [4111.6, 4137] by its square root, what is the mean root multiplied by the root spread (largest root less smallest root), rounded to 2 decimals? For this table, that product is 0.34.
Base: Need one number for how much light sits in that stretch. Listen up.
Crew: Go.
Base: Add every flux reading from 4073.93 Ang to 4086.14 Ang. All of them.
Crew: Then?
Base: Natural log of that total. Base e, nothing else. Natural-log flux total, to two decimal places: 2.92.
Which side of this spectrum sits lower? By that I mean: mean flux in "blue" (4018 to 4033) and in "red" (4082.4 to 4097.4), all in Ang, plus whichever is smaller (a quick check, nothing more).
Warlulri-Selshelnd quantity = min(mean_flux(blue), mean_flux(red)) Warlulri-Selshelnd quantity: 1.37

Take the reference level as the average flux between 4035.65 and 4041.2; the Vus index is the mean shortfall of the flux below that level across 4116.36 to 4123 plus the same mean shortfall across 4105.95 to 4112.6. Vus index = 0.66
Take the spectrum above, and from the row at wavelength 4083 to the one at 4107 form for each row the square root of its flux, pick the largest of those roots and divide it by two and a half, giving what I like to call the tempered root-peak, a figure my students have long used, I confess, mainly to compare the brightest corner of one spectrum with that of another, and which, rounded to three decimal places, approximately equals 0.535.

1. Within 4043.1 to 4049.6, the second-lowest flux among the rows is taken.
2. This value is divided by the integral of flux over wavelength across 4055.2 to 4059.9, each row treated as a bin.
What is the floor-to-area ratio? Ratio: 0.22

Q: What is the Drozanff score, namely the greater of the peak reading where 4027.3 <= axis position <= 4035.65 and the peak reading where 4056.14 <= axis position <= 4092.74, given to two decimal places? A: 1.74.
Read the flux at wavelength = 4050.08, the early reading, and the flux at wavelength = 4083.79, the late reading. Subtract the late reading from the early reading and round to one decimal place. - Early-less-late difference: 0.4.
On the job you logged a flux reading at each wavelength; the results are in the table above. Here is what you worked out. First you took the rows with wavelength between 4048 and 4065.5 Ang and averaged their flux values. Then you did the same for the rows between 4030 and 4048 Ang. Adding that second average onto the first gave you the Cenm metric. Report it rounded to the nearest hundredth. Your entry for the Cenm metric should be 3.15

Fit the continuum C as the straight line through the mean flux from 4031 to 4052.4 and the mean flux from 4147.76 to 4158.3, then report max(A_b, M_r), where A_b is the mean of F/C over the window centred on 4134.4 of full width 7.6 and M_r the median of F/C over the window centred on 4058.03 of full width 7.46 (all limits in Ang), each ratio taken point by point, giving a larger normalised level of 1.01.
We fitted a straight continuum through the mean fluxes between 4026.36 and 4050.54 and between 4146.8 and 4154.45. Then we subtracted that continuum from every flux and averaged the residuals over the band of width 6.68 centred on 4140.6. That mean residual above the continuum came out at 0.03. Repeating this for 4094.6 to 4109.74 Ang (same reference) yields -0.27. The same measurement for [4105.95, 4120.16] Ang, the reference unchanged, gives -0.21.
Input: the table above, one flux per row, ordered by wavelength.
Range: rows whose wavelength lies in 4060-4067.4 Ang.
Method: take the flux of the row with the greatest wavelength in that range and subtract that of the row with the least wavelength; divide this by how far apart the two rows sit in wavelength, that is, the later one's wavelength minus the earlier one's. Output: -0.10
